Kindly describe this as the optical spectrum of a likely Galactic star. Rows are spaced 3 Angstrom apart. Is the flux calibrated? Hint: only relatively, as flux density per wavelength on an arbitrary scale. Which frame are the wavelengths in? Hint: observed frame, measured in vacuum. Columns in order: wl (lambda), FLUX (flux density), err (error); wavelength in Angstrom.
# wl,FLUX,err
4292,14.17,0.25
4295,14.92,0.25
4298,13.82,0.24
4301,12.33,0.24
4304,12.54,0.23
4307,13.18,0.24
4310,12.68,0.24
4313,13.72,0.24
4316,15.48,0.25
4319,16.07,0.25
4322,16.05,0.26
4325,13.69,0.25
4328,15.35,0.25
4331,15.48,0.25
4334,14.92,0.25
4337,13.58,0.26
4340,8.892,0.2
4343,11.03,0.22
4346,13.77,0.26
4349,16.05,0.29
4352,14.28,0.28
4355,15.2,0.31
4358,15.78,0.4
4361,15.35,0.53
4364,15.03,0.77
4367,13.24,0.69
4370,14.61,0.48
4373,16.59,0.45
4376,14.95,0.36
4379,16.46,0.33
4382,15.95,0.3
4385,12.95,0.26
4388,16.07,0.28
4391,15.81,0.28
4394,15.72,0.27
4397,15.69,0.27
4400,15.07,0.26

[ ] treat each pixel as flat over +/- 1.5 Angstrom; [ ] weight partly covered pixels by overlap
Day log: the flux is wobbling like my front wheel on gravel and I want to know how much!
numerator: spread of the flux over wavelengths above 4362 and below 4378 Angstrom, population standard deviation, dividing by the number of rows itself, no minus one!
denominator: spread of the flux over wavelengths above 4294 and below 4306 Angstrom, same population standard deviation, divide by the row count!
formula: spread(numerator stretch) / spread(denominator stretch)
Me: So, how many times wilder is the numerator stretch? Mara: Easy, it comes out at 1.0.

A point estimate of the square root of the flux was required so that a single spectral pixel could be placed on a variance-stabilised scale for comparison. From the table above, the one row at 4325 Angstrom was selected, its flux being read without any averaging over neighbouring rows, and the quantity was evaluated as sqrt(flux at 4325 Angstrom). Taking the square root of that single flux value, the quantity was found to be 3.70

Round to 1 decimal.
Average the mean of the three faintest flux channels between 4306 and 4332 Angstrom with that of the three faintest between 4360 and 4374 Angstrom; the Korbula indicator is 13.7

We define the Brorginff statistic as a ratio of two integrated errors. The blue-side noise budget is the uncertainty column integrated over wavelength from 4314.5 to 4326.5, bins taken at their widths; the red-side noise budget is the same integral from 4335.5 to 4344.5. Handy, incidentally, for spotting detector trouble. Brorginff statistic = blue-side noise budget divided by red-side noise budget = 1.5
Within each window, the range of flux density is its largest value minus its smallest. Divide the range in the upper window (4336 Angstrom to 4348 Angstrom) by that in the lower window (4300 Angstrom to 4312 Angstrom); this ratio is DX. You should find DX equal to 5.7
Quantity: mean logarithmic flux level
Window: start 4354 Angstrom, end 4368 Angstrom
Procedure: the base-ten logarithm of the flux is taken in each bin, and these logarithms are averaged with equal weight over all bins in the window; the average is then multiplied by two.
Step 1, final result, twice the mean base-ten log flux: 2.35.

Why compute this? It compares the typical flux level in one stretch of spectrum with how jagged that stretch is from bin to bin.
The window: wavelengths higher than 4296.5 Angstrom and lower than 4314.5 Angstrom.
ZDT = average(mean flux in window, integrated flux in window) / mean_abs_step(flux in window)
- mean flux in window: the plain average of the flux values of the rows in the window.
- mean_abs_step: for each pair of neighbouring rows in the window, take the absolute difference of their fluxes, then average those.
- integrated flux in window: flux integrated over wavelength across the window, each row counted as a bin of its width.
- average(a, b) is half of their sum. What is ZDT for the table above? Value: 160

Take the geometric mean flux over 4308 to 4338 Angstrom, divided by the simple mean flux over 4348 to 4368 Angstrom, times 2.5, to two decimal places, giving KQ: 2.44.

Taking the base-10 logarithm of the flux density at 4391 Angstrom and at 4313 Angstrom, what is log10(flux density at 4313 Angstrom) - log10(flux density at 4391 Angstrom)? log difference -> -0.062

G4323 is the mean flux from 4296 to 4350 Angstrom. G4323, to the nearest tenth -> 13.8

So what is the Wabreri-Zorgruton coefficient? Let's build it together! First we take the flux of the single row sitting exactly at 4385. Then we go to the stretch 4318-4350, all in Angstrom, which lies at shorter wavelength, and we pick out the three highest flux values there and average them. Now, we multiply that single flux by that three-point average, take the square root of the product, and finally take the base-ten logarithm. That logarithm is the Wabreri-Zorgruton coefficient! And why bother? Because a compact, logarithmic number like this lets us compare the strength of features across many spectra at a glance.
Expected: 1.16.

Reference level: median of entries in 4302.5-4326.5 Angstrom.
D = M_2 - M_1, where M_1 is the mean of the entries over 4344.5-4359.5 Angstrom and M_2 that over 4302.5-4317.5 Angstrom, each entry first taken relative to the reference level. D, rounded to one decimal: -1.5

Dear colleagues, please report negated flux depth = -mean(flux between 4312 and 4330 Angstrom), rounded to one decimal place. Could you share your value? -15.1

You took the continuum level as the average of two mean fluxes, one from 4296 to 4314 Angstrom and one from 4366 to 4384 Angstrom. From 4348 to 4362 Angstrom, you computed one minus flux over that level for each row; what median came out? -0.08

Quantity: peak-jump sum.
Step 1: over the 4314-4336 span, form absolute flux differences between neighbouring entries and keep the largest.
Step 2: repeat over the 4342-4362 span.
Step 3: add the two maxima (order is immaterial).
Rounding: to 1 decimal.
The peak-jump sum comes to 5.1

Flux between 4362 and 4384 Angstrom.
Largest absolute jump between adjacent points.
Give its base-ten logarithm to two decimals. 0.30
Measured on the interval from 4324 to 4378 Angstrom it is 0.67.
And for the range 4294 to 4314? 0.17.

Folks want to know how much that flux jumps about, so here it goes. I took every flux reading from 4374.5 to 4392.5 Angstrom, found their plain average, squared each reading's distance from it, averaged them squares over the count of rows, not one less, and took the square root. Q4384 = 1.17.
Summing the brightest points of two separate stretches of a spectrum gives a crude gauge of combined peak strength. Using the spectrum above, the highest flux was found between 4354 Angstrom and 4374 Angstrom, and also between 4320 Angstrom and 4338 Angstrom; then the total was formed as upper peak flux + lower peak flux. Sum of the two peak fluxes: 32.6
